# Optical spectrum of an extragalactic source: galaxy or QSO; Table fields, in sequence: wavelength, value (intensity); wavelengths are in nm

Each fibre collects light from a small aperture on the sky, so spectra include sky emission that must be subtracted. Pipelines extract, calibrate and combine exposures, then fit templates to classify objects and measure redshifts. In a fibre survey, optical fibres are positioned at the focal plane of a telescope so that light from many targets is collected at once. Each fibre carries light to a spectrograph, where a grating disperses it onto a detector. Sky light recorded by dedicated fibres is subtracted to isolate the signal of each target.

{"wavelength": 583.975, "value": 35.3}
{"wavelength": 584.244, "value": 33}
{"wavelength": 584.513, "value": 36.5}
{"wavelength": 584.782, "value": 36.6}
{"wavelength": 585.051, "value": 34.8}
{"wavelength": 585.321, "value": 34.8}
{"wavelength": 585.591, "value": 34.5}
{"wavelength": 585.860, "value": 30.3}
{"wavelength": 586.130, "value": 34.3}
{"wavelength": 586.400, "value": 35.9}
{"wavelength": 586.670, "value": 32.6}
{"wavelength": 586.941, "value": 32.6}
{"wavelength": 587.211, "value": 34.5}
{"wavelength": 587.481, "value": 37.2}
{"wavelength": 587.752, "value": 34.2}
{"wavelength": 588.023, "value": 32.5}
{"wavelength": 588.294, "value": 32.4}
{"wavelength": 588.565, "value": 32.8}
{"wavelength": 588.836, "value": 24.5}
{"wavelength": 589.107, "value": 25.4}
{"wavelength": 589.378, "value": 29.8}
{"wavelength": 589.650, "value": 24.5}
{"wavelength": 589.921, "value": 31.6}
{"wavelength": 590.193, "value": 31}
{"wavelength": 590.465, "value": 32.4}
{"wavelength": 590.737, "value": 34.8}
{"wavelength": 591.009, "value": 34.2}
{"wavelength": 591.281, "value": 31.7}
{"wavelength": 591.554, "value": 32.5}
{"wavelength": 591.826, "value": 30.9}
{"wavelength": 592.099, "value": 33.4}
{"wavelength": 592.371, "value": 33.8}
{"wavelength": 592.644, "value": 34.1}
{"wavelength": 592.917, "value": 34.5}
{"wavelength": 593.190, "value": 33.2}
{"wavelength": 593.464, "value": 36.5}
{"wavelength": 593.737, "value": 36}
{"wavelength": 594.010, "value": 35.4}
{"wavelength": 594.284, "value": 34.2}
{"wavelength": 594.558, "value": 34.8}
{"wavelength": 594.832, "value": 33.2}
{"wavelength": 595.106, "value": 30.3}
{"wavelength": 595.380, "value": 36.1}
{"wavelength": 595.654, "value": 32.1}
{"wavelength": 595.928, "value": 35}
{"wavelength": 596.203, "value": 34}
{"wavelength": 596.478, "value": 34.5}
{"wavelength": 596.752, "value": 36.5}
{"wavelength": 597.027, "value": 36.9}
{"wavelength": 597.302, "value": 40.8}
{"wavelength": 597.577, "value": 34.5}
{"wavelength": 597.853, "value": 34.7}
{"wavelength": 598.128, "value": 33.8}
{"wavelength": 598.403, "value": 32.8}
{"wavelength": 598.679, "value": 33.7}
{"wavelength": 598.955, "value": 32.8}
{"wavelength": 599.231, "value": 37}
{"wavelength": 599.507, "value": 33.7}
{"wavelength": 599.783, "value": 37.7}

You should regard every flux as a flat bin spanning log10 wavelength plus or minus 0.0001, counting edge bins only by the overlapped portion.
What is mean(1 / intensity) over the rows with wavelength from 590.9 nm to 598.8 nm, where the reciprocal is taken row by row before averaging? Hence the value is 0.0293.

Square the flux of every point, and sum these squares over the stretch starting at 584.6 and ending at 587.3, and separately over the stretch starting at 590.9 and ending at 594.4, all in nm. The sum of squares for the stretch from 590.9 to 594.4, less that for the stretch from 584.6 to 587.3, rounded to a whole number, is 3299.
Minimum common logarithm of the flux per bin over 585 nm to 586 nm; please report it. 1.48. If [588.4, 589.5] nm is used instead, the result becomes 1.39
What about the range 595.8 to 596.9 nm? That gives 1.53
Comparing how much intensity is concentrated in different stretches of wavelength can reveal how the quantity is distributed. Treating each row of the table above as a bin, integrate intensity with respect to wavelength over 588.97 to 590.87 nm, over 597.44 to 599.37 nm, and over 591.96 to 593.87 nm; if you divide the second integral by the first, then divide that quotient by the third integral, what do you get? 0.0176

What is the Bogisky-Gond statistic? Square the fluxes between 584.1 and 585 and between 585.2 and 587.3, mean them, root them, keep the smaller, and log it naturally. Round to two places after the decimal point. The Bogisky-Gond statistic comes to 3.52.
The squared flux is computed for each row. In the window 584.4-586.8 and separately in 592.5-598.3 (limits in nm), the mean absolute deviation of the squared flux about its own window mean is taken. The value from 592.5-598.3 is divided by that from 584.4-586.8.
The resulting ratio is 1.1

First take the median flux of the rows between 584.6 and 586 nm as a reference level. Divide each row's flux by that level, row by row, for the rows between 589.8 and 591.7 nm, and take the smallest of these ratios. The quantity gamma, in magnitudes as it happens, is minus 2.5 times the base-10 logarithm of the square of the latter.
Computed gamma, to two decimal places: 0.25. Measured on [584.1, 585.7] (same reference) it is 0.12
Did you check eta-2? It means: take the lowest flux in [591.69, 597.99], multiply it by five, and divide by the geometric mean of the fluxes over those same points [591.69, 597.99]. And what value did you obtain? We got 4.39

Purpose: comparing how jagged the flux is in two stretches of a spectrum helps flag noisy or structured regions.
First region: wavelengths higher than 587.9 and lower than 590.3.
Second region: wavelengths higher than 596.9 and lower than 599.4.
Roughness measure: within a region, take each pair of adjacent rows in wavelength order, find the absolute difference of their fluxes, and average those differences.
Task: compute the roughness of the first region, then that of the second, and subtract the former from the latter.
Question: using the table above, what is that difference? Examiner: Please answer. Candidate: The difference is -1.1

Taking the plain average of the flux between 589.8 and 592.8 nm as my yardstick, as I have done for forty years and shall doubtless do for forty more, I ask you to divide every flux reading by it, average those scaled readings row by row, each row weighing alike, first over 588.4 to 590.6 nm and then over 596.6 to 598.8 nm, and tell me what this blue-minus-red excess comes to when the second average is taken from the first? -0.20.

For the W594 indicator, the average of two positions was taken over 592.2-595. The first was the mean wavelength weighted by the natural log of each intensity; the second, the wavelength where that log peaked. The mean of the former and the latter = 593.53 nm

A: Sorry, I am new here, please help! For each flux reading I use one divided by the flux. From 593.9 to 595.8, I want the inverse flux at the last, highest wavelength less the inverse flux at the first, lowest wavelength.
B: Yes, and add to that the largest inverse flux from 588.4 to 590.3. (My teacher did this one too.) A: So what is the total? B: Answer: 0.044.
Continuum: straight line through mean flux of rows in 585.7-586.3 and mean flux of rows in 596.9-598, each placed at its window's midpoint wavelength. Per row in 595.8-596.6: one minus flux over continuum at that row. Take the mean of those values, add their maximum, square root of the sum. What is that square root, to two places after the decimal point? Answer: 0.33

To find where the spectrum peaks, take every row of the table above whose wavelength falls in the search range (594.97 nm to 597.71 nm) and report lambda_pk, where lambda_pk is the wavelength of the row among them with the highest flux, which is 597.302 nm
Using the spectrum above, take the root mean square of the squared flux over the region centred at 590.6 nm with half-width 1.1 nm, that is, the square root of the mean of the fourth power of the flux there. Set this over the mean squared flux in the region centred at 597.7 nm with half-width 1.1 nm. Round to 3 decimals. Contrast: 0.808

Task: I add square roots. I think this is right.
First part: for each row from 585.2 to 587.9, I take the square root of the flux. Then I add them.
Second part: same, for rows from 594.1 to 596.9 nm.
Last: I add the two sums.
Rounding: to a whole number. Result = 117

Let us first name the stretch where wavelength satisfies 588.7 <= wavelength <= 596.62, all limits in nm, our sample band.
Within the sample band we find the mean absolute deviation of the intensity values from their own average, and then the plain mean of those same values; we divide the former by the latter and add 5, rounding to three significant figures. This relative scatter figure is 5.07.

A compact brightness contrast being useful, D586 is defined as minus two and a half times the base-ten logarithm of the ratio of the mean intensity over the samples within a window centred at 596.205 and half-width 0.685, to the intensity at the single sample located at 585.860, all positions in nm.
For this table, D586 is -0.14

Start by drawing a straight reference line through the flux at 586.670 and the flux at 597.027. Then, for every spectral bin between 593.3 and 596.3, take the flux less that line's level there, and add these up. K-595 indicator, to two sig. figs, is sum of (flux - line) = -18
